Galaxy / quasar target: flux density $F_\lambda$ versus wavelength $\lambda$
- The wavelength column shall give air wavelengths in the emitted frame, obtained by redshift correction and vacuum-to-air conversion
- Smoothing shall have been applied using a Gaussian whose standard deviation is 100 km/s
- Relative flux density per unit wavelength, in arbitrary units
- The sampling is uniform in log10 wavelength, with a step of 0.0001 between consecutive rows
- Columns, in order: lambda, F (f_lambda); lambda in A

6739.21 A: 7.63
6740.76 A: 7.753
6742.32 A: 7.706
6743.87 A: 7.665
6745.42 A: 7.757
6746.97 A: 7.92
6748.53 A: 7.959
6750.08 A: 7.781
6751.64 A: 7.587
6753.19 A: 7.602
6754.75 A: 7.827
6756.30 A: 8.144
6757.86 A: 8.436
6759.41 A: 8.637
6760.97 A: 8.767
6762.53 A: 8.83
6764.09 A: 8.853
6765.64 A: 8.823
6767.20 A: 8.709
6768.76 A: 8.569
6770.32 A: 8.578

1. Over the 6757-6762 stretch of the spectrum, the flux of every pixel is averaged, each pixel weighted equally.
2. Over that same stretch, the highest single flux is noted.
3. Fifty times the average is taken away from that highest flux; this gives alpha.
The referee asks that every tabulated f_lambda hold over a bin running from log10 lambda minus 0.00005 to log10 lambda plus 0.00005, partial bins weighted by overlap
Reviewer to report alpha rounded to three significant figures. -422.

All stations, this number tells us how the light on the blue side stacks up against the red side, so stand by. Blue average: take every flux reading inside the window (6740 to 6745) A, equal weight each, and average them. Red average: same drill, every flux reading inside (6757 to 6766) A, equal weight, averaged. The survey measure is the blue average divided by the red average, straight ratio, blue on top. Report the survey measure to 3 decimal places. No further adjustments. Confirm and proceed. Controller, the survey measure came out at 0.884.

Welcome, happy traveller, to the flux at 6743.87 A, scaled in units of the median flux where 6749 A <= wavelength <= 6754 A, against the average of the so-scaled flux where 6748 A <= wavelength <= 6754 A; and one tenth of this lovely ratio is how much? 0.099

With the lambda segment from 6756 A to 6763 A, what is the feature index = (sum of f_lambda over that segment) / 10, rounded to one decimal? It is 4.3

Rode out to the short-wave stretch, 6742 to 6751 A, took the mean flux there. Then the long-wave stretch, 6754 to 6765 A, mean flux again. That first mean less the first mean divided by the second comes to 6.88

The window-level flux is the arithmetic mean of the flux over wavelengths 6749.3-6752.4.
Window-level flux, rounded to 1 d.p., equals 7.7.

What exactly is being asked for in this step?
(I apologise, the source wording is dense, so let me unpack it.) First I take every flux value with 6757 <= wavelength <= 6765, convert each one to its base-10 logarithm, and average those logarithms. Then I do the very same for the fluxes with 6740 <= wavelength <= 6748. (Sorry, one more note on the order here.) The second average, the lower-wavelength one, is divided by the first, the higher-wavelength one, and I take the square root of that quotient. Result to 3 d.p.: 0.973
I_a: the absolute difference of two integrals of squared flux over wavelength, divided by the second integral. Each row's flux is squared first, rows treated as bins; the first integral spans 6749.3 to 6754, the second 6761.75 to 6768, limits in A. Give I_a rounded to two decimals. 0.43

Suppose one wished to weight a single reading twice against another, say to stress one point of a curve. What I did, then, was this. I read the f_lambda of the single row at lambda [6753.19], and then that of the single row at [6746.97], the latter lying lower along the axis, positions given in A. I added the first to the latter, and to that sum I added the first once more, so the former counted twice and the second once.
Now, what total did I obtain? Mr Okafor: 23.1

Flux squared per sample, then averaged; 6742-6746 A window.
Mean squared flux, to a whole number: 59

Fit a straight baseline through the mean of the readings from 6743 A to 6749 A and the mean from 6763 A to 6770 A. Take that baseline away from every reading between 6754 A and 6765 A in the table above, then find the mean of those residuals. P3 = 0.08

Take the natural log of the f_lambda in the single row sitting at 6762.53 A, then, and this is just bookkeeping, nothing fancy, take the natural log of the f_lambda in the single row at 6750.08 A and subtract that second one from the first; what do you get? 0.13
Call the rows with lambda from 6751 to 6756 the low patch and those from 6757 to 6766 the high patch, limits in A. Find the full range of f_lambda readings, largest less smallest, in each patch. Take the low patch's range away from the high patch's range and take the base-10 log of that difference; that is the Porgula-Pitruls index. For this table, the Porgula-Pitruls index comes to -0.8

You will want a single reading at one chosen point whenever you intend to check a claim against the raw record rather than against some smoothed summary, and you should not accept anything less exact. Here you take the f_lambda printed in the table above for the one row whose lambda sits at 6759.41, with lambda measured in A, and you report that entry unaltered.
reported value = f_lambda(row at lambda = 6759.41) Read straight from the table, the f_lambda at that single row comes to 8.637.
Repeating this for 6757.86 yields 8.436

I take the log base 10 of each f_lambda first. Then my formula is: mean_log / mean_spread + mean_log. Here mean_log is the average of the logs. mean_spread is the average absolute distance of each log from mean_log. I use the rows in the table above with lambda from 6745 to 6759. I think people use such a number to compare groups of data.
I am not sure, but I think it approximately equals 83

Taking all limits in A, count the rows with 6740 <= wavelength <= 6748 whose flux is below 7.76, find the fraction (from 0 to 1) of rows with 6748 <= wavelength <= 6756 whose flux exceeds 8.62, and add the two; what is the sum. 4.0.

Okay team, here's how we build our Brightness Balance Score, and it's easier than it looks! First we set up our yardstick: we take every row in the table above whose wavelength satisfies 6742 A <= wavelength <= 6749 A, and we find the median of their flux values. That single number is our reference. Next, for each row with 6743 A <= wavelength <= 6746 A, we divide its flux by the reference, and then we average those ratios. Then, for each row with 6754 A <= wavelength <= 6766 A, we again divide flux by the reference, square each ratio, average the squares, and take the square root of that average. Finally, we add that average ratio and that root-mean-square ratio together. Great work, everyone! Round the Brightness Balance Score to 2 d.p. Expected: 2.10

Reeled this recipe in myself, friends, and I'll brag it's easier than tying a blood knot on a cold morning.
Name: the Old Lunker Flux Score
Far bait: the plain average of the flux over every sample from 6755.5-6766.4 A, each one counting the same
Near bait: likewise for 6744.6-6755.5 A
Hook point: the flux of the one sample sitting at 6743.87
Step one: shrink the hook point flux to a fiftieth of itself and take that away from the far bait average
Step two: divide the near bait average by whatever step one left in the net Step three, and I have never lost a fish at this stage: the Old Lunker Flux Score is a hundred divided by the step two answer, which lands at 109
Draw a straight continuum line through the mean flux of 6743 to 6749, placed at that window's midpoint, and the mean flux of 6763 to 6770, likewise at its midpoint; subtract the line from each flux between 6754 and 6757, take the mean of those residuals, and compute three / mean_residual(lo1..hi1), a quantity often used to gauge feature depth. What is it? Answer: -11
